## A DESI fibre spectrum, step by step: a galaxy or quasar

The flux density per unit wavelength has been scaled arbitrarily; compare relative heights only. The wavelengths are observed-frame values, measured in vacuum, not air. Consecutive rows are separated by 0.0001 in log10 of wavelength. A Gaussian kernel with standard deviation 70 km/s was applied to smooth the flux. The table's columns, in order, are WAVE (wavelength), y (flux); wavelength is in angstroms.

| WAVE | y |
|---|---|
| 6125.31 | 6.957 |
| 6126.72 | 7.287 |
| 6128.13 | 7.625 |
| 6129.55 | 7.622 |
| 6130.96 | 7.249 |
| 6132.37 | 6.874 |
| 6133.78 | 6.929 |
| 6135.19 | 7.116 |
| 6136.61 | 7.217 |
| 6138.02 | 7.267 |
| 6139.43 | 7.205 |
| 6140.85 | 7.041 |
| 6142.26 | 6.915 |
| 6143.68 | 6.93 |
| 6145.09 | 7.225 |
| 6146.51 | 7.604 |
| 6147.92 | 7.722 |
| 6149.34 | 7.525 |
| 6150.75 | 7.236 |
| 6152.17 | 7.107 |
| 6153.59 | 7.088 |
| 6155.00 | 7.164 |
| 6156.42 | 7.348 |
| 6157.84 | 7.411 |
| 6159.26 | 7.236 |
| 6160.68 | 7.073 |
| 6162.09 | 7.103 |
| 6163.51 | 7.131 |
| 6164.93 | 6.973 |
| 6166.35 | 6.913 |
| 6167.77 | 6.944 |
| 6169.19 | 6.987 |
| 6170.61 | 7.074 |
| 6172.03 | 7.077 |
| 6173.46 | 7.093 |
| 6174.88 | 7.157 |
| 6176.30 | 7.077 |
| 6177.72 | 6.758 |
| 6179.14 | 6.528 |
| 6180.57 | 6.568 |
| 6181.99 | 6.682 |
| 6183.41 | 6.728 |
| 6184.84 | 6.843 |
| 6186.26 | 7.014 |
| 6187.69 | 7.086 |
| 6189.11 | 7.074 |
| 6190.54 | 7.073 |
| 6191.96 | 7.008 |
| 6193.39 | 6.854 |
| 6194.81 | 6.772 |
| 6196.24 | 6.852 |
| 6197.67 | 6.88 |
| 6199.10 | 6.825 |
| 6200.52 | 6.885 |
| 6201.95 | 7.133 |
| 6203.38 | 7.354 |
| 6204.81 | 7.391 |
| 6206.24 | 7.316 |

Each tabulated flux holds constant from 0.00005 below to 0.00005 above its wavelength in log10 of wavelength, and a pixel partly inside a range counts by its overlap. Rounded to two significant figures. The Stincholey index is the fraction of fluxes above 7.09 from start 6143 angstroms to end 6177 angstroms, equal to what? 0.58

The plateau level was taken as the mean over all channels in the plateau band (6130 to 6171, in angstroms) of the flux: 7.16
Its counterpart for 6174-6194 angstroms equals 6.89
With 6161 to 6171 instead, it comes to 7.02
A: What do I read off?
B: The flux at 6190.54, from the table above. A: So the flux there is 7.073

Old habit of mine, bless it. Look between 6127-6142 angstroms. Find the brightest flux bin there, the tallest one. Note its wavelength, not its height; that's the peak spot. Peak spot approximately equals 6128.13 angstroms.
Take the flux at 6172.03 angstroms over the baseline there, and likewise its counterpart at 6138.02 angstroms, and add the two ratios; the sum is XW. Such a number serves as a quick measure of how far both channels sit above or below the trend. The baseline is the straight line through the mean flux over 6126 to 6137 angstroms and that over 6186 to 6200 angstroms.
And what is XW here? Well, 2.01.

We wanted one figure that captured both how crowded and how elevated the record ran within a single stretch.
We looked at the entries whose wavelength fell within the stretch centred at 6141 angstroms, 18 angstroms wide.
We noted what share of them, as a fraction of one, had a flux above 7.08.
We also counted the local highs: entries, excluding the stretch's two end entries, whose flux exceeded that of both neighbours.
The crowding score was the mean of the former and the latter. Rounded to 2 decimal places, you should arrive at 1.31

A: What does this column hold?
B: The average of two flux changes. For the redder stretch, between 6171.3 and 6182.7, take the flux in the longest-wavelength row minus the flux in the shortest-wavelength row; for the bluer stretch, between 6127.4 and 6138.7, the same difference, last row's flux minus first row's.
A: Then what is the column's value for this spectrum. -0.38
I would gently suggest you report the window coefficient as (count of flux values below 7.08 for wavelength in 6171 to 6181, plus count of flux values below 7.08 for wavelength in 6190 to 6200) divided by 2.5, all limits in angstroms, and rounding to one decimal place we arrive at 4.8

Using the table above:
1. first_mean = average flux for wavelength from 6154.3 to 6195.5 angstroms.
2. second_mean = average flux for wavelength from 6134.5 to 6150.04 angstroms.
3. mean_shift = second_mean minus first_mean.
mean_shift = 0.26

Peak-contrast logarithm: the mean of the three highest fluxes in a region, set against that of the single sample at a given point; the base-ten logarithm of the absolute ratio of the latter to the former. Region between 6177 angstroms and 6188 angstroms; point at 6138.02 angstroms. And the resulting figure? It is 0.02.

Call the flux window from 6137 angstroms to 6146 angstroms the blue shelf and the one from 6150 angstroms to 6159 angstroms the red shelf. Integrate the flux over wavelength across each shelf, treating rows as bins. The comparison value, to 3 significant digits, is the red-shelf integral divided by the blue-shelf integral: 1.02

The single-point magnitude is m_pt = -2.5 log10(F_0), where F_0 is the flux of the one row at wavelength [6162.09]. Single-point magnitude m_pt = -2.13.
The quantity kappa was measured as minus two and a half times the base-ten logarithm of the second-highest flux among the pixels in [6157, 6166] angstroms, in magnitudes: -2.15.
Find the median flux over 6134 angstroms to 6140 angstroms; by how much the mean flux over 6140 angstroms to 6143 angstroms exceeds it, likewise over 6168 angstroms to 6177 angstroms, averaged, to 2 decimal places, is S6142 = -0.18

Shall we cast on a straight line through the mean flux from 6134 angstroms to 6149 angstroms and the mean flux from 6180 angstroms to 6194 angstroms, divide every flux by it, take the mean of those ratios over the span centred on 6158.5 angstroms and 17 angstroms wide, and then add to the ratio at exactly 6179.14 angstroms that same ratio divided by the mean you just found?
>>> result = 1.87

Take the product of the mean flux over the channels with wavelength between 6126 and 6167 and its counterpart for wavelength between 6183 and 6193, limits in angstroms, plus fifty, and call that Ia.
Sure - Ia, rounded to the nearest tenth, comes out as 100.3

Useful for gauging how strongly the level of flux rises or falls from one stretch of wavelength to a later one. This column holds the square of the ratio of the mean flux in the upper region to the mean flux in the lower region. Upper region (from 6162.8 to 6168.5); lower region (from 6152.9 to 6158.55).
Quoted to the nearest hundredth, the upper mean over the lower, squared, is 0.93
